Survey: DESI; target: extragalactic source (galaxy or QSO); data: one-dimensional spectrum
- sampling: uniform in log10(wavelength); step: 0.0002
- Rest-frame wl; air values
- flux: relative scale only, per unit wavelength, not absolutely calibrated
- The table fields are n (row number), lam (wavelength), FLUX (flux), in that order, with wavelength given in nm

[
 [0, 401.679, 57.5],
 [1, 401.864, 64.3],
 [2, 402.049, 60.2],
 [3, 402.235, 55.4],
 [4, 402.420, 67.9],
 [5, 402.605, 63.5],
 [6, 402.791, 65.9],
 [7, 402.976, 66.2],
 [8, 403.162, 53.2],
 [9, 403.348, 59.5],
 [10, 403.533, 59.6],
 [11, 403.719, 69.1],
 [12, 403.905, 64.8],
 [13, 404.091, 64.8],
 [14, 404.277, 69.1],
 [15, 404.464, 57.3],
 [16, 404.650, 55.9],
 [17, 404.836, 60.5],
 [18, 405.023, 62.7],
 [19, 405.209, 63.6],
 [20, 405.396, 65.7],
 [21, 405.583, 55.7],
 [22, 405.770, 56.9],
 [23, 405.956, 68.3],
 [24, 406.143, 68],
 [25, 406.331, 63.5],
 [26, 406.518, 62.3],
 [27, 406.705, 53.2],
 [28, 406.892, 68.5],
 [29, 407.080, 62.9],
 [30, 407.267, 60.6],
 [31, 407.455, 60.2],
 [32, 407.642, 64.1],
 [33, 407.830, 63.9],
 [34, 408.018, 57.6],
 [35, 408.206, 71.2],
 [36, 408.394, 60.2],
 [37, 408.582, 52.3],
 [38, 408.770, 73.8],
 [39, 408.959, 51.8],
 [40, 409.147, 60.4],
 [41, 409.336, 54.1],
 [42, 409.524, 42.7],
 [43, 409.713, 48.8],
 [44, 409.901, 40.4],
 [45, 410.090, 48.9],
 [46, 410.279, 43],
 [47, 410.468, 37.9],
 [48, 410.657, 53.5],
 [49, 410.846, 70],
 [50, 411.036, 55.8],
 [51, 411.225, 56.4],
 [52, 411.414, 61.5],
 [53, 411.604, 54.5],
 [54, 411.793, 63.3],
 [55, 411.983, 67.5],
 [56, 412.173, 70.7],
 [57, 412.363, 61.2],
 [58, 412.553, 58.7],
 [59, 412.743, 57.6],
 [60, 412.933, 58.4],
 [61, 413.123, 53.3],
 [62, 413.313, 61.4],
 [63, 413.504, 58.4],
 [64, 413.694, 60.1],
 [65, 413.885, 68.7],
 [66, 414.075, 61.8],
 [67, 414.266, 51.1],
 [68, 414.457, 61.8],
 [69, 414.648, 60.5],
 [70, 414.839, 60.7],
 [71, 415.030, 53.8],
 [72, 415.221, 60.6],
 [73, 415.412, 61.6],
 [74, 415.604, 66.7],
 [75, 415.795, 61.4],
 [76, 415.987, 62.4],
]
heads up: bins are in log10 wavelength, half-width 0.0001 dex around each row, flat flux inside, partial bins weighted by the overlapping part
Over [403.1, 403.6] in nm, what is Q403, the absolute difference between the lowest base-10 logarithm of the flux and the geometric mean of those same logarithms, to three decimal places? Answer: 0.032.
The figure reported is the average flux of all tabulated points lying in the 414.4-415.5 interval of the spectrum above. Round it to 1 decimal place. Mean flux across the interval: 59.8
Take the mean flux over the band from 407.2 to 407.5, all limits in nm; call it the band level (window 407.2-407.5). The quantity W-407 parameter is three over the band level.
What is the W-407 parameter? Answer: 0.0497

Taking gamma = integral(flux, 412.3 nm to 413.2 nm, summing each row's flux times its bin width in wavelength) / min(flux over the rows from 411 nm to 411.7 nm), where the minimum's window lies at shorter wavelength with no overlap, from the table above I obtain 1.0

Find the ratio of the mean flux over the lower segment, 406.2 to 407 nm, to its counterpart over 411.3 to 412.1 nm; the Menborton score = 1.00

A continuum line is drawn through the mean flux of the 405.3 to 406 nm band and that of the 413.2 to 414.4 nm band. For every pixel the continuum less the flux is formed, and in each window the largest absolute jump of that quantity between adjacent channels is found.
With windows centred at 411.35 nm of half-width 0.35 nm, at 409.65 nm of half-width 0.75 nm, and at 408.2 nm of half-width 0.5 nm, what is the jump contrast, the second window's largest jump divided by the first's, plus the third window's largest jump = 15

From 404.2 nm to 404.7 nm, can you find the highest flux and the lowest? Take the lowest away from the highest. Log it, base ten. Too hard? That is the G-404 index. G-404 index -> 1.12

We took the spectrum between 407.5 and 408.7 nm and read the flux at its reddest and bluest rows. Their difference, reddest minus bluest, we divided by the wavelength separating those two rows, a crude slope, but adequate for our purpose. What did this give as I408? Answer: -13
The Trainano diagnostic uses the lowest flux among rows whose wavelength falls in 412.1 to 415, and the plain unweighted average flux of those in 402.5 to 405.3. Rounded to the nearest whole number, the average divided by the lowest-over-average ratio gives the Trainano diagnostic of 76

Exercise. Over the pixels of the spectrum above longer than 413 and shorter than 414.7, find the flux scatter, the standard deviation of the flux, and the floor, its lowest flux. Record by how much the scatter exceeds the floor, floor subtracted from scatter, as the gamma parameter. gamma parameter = -46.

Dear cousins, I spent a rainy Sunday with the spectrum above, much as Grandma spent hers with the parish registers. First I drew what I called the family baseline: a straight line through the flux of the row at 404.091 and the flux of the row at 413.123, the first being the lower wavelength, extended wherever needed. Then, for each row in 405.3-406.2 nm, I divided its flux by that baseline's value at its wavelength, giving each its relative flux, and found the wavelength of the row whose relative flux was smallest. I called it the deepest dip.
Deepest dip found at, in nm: 405.583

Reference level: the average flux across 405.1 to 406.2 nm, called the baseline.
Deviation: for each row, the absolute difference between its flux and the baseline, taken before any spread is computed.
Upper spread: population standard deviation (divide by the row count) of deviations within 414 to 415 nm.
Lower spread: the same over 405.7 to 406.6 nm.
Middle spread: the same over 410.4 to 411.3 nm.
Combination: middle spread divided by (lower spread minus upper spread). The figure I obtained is -4.3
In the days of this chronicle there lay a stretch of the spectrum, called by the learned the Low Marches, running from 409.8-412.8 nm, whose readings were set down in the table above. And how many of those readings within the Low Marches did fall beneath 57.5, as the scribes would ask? 8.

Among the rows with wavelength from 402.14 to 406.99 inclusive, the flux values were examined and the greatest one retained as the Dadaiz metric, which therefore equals 69.1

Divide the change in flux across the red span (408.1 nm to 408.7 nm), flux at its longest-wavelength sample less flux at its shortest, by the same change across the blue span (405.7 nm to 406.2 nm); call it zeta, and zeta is -1.7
